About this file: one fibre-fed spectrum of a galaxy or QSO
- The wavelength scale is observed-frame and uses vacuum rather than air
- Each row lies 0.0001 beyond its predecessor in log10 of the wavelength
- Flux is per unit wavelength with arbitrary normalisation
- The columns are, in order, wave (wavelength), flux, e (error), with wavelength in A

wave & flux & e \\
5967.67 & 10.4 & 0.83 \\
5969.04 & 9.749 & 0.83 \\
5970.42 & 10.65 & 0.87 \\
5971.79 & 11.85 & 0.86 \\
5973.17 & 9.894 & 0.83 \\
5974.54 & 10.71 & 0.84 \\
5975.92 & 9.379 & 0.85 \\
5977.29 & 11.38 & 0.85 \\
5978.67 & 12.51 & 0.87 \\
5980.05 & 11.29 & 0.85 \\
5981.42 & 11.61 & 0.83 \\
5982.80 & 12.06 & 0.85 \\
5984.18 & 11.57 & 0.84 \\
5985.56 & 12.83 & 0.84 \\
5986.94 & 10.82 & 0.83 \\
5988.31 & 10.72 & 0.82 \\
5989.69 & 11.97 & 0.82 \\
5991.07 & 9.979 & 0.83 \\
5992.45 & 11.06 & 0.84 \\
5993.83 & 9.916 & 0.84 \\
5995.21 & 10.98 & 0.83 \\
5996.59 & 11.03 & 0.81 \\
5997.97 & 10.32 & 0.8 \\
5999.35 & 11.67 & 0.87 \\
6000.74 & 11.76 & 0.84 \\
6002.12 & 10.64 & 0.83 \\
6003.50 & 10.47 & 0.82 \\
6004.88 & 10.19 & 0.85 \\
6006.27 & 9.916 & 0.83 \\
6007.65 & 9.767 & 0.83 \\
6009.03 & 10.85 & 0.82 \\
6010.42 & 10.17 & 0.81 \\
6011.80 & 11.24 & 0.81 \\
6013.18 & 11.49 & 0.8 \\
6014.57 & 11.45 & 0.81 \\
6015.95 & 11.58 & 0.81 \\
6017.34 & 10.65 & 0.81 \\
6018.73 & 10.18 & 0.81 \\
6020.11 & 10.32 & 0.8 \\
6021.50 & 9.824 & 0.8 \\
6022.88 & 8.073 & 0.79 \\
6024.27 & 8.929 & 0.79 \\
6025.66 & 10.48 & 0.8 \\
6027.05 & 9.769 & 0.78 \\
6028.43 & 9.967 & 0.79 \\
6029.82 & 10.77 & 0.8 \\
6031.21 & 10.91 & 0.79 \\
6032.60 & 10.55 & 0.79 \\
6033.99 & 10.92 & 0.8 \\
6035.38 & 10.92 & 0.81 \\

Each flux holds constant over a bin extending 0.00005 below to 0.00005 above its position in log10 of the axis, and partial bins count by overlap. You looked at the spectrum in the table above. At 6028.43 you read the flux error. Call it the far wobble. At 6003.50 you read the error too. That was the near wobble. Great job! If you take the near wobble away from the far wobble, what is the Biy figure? -0.030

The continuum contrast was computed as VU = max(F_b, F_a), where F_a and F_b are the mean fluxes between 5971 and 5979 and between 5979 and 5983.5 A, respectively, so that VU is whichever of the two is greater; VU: 11.7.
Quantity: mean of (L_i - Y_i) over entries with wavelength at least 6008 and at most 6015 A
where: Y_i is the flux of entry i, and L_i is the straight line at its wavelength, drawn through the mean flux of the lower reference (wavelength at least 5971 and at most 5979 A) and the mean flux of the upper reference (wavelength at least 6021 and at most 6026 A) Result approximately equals -1.3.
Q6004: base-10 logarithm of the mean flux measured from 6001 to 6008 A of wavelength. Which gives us 1.01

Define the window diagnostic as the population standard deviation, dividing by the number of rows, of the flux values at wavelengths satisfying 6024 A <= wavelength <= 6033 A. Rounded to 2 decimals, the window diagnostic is 0.64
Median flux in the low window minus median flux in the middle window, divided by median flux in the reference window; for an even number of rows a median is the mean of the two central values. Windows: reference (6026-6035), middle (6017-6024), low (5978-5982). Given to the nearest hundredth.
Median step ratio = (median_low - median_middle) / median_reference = 0.13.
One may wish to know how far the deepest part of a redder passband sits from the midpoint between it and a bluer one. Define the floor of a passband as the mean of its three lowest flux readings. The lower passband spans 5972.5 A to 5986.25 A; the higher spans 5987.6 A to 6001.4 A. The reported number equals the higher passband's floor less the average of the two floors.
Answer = 0.0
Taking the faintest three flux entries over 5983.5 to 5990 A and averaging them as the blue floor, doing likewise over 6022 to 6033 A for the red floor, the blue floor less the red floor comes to 2.1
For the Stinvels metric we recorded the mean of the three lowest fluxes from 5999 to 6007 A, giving 10.2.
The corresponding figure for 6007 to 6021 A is 10.0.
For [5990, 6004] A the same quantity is 10.1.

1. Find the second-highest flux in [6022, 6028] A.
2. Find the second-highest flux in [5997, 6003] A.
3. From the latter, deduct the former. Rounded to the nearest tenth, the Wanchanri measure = 1.9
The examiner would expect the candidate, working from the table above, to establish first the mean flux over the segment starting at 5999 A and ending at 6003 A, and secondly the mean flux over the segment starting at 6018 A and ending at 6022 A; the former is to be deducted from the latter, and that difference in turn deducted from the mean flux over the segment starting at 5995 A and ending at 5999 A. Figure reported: 12.0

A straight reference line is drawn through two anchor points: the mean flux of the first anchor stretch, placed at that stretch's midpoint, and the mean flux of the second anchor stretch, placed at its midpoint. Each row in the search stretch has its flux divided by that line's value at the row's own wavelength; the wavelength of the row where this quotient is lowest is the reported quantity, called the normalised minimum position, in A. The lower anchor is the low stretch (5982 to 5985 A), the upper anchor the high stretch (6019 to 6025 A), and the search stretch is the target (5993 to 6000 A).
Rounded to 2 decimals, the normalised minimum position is 5993.83 A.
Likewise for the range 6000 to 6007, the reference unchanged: 6006.27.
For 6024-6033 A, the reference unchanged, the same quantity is 6024.27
